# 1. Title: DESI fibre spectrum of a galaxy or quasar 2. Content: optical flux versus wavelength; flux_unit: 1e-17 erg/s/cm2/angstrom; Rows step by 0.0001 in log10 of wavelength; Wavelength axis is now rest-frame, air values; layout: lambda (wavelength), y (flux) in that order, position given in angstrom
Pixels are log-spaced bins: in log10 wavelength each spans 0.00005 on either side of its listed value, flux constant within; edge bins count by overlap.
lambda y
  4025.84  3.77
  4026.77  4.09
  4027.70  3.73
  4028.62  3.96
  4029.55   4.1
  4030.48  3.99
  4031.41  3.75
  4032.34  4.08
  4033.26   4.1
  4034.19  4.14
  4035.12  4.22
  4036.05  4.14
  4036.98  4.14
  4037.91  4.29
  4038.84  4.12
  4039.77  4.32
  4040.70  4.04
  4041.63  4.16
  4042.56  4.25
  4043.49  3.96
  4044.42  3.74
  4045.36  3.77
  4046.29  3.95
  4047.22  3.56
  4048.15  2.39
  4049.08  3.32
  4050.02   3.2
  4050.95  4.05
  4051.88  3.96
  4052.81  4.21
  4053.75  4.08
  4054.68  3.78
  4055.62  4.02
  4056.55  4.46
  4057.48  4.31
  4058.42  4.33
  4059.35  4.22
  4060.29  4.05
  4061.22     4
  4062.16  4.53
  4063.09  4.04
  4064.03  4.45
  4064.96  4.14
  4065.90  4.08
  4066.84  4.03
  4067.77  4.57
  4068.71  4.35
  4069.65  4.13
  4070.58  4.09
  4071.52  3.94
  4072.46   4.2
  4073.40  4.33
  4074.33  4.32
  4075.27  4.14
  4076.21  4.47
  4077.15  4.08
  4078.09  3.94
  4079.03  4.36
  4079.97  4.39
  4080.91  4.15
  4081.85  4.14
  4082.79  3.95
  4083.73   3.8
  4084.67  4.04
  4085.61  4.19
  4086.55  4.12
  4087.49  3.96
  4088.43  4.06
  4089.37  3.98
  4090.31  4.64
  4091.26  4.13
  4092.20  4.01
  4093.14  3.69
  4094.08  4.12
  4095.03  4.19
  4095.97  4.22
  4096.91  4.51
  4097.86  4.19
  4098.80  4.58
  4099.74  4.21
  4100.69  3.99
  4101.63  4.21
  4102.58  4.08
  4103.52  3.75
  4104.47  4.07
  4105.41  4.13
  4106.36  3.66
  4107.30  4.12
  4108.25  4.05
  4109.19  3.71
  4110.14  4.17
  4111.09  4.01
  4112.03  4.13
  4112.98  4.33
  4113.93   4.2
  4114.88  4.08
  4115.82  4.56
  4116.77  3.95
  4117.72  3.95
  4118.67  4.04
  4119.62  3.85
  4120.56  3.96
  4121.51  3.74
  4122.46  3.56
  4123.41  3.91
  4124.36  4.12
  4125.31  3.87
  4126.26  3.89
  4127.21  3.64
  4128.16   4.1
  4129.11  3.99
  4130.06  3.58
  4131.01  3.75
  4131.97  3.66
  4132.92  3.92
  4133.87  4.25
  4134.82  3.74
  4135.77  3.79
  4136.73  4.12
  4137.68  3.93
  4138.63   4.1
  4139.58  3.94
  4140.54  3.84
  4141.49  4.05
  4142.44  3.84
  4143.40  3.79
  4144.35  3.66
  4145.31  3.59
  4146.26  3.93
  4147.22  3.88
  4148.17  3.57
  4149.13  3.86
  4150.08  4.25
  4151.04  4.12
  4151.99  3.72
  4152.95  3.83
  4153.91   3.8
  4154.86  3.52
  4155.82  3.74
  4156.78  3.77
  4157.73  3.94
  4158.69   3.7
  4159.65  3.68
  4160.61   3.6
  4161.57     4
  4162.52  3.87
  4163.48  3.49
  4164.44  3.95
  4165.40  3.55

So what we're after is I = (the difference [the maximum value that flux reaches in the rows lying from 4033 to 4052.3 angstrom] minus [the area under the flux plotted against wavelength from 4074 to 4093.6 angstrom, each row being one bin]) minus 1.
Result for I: -77.4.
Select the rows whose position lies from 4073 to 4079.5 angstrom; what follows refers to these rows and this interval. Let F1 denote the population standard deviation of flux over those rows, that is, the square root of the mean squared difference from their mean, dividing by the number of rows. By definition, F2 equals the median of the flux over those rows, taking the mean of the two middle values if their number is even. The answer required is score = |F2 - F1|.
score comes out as 4.15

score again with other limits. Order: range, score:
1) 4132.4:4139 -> 3.76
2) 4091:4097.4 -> 3.90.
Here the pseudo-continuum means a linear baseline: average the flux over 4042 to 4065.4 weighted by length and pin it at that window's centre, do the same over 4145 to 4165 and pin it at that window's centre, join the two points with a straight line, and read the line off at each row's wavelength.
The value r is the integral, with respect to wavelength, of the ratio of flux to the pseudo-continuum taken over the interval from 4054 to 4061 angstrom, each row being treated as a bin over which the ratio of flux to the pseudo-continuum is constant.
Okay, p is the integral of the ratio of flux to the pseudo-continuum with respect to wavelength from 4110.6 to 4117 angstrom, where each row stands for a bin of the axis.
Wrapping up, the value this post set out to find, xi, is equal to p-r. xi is -0.4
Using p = 6.94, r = 7.4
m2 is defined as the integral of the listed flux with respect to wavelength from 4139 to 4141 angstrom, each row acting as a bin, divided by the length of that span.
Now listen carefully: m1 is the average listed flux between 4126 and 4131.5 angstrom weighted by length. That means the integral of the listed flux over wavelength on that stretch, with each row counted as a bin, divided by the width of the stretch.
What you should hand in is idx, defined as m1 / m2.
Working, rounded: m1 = 3.82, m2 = 3.89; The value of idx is 0.98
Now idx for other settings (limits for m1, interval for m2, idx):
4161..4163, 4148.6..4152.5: 0.99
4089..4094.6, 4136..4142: 1.03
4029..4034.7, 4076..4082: 0.96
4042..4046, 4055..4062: 0.94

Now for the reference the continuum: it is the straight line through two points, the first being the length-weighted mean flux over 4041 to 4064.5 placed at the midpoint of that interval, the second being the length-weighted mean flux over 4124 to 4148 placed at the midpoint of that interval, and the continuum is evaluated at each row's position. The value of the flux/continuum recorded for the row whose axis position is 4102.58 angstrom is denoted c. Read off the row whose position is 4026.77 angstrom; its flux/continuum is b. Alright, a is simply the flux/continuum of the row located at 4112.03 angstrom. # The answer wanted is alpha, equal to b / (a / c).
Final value 1.01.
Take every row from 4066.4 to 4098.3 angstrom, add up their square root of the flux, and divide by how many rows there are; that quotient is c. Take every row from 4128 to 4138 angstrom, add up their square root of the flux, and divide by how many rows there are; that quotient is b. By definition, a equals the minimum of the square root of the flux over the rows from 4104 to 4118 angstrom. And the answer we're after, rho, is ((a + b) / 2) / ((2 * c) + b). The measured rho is 0.321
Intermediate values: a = 1.91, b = 1.97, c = 2.04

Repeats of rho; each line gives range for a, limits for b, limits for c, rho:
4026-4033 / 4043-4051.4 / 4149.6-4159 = 0.329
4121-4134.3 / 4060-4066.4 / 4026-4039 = 0.324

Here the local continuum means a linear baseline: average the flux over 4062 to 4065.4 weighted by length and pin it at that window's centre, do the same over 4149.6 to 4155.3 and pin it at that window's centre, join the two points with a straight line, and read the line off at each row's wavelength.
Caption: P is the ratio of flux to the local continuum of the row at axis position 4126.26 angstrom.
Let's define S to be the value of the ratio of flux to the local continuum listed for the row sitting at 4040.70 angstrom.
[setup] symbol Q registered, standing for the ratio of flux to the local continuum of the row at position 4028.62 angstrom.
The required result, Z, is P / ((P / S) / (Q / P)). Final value 0.85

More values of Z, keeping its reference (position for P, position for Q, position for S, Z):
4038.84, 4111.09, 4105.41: 1.06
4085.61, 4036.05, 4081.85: 0.93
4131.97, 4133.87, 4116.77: 1.14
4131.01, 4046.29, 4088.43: 0.94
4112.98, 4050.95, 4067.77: 0.94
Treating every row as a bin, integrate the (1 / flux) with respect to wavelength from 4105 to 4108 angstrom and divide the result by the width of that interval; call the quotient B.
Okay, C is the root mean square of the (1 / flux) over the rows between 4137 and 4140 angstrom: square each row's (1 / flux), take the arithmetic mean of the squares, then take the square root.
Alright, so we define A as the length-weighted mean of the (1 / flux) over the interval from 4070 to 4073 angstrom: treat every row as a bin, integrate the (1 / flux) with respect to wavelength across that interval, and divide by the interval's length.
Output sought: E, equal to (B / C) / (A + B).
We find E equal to 2.02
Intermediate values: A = 0.245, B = 0.252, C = 0.251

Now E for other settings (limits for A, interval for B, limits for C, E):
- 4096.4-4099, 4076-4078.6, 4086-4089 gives 2.09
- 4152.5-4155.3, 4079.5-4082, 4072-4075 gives 2.00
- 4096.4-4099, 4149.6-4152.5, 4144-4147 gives 1.95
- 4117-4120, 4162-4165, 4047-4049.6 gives 1.51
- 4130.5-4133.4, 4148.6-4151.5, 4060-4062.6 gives 2.01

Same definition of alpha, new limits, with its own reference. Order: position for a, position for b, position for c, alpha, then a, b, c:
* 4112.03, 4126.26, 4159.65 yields 0.90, 1.06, 1.00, 0.96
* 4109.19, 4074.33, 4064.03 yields 1.30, 0.95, 1.10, 1.13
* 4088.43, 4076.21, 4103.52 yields 1.05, 1.04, 1.14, 0.96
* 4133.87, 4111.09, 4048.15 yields 0.57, 1.10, 1.03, 0.60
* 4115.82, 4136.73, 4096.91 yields 1.05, 1.17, 1.06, 1.15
